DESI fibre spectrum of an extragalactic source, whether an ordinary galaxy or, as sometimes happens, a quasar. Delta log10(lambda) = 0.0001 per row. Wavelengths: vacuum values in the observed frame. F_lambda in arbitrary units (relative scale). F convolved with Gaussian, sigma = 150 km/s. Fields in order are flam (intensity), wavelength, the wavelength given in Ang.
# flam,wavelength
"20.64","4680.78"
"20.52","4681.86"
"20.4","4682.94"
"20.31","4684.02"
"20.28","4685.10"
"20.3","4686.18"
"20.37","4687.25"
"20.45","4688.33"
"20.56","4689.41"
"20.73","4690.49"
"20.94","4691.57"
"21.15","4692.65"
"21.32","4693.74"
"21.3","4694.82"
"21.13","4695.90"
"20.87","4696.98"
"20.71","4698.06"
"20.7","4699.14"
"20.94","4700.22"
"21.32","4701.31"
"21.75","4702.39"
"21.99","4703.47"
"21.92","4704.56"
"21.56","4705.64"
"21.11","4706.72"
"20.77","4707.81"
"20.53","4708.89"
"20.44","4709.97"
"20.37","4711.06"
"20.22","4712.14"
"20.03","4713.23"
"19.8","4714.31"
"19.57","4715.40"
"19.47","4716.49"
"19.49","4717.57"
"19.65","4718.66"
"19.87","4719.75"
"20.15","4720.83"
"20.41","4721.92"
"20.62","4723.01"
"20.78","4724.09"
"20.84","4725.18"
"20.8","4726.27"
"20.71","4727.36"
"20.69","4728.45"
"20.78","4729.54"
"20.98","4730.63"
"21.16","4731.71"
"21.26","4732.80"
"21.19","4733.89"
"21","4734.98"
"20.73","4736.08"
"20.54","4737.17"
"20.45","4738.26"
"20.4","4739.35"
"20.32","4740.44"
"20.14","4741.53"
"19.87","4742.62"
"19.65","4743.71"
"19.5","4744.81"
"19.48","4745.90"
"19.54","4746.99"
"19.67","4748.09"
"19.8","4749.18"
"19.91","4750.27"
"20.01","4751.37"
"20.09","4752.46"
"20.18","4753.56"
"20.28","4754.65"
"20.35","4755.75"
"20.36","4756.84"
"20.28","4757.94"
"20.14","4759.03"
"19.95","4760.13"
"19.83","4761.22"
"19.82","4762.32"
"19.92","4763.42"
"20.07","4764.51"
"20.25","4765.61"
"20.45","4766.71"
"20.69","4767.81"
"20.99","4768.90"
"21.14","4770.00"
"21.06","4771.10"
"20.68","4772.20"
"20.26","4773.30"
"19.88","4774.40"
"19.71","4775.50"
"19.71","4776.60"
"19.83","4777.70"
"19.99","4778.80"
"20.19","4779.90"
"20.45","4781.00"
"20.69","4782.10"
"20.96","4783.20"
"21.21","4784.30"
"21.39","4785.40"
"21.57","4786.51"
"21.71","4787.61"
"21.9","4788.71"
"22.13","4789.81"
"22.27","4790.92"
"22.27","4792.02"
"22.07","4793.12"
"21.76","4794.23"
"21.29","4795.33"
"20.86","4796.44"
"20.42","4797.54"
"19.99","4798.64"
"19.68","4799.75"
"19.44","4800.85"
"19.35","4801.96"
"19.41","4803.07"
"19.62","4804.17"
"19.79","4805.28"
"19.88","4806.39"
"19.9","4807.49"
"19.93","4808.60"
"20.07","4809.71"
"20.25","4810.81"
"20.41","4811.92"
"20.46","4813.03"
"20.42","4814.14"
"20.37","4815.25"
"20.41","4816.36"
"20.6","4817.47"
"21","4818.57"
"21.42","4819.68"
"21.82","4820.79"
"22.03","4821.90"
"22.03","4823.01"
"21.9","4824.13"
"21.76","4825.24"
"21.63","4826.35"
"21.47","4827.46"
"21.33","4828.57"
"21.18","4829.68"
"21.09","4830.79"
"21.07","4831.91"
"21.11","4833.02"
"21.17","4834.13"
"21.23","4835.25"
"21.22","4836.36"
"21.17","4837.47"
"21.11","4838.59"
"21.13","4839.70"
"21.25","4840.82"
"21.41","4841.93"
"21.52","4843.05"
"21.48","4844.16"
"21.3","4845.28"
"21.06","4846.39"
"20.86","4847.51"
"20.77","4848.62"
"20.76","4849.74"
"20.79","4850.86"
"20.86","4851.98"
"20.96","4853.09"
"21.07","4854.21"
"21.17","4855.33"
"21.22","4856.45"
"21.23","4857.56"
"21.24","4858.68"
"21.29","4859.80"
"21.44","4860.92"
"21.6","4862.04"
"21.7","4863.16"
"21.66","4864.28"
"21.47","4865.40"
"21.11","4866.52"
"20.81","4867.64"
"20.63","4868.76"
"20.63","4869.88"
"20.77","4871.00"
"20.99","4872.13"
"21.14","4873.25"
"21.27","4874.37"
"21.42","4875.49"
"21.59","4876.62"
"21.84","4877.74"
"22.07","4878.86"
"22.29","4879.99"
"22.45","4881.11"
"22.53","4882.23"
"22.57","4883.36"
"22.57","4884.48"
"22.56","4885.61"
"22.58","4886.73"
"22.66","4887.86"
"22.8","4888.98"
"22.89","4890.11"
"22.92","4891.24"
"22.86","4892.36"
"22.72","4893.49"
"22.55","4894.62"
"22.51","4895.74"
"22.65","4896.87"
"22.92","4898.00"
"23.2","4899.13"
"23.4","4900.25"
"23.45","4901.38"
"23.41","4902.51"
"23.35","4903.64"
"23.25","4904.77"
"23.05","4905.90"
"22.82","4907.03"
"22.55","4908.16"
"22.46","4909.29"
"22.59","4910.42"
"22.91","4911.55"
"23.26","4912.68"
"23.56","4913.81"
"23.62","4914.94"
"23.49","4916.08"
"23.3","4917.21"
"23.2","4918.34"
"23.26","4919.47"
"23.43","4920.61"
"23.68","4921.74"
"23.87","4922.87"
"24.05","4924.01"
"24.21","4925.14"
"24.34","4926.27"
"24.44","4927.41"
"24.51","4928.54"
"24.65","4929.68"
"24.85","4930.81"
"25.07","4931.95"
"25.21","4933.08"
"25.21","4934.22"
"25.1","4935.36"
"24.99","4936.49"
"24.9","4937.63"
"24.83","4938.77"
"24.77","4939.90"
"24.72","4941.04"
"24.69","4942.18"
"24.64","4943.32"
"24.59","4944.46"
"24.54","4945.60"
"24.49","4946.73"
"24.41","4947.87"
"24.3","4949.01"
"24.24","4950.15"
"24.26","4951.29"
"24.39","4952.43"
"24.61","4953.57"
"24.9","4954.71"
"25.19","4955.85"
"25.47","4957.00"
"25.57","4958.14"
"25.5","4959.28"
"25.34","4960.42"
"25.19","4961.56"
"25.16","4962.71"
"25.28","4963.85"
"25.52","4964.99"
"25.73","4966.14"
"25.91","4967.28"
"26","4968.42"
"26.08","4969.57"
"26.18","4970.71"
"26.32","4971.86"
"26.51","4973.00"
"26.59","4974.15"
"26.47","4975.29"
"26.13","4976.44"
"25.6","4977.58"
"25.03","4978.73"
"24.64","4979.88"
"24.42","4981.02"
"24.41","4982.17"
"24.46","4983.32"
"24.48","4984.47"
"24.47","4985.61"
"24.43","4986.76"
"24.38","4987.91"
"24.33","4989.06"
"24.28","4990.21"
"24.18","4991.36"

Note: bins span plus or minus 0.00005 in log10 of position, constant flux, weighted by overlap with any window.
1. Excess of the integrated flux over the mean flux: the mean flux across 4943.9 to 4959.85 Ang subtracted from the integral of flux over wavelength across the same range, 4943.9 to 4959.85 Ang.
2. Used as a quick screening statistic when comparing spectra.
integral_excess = 370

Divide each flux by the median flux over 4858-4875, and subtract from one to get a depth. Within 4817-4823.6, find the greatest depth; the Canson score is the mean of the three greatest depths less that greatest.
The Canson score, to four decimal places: -0.0191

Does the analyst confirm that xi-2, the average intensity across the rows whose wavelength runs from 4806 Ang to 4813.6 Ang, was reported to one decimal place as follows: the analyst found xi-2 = 20.1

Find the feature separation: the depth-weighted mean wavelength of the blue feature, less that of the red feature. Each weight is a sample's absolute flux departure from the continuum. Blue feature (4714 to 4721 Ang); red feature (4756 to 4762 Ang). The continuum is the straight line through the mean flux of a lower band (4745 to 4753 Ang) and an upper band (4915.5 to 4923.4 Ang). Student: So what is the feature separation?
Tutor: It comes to -40.6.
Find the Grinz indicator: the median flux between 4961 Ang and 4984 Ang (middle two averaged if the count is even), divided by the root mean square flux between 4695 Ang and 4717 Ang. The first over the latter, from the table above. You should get 1.24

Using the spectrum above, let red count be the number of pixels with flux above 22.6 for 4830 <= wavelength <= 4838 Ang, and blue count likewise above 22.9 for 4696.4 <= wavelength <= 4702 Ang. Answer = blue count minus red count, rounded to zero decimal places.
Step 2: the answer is 0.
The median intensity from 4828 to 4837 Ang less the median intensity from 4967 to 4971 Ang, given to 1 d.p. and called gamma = -4.9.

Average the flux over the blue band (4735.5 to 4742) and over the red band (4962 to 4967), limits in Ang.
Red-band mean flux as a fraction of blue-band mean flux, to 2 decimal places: 1.24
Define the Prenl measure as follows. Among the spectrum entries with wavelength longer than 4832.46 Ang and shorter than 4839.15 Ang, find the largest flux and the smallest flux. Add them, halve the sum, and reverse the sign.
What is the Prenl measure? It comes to -21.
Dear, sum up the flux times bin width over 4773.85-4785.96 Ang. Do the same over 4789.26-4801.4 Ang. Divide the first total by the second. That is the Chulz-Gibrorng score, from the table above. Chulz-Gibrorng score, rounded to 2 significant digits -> 0.96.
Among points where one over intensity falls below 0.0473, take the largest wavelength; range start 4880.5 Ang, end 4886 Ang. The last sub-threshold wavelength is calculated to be 4885.61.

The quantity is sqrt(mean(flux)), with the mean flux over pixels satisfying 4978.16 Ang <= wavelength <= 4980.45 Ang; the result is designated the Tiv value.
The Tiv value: 4.98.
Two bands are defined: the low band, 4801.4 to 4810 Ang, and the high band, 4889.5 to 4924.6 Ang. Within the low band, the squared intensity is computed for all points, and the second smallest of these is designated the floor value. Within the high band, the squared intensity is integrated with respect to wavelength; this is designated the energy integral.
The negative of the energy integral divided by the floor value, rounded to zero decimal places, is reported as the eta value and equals -50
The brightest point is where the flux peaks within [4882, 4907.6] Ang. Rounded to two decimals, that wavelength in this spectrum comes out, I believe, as 4901.38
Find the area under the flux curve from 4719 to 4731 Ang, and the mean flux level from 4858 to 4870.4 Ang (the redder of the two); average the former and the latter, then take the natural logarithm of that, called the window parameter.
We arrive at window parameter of 4.90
